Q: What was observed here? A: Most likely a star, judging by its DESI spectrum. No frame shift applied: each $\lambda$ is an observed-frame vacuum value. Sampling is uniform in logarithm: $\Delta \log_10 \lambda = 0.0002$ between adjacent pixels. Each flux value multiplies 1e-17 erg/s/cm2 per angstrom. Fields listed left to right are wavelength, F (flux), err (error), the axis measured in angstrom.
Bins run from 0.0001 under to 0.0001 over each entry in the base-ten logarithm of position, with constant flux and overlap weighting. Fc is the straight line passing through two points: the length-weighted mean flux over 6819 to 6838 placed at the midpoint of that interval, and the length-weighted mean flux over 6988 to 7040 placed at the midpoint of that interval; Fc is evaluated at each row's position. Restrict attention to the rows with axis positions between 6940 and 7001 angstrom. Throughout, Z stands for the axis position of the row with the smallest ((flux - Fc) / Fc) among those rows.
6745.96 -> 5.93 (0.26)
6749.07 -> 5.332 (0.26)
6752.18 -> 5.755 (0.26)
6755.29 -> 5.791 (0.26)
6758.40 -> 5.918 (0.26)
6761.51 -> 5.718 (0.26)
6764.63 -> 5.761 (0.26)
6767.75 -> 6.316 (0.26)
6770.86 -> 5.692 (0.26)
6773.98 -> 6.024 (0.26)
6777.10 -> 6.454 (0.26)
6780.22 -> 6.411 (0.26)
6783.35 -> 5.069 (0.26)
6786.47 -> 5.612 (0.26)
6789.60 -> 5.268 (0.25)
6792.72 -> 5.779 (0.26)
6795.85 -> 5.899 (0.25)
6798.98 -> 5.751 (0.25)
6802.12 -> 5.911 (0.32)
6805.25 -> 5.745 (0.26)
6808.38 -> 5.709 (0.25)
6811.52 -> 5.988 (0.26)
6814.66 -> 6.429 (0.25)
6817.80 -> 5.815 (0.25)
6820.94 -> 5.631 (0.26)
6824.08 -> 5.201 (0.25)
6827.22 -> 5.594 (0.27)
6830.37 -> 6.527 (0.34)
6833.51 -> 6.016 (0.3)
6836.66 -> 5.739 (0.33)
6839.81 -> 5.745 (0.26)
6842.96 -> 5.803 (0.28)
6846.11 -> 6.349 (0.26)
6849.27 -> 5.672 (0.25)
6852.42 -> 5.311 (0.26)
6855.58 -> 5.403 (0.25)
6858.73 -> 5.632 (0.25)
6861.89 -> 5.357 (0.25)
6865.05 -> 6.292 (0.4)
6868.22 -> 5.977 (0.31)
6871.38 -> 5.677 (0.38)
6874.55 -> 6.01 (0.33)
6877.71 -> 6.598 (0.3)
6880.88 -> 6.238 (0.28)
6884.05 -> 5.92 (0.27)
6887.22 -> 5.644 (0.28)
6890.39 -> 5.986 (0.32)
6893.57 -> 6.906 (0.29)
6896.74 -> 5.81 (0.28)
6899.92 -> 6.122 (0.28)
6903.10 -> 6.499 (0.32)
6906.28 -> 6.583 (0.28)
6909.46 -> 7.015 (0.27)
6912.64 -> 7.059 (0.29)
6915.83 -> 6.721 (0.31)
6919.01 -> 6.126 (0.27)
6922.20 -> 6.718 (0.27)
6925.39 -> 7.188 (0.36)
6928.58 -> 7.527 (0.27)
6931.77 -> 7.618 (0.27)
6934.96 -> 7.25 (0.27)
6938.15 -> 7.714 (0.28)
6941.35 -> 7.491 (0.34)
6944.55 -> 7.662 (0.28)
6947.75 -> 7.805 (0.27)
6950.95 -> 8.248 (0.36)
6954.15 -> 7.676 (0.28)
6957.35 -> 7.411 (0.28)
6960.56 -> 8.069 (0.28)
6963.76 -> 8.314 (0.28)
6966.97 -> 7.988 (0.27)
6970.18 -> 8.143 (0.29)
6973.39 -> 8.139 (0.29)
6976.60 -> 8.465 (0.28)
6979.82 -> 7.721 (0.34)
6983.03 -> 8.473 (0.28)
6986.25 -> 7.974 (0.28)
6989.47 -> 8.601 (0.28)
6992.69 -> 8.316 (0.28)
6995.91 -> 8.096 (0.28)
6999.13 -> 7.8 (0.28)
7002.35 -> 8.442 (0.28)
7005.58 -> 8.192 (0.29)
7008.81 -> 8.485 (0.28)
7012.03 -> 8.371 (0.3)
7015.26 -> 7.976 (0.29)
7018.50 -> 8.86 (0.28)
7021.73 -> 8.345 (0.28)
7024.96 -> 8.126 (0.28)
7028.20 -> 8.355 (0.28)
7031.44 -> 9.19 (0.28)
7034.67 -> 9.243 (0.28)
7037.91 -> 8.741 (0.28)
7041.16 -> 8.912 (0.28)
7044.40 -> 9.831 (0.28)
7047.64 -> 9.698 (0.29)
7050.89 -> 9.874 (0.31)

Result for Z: 6999.13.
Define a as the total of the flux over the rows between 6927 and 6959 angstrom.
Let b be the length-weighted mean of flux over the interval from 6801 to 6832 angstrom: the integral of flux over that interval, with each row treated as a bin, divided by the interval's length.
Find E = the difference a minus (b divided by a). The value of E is 76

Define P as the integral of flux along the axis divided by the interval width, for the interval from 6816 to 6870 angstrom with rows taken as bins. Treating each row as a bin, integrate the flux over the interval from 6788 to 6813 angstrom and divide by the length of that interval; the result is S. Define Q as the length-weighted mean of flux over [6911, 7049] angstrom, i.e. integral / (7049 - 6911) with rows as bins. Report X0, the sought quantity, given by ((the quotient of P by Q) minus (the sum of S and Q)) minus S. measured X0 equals -18.87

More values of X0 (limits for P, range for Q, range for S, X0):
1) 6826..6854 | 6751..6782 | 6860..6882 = -17.02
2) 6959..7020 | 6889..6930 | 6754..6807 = -17.05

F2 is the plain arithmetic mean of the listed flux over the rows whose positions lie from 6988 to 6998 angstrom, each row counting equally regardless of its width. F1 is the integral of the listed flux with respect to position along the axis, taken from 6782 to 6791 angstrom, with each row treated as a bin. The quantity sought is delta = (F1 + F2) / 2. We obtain 28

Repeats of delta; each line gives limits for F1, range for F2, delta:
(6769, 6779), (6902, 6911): 34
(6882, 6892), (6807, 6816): 32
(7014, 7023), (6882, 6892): 41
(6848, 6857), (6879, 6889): 28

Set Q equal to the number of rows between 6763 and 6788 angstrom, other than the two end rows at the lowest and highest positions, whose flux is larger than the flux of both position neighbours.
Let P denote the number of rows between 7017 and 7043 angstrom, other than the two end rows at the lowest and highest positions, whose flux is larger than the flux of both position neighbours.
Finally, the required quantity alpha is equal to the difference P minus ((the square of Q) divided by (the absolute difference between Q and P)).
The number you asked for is -3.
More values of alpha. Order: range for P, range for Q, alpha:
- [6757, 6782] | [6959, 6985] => -7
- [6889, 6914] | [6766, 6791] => -3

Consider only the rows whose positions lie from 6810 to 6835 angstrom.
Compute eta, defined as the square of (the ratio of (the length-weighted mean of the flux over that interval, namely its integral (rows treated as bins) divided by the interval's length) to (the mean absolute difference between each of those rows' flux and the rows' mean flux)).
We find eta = 301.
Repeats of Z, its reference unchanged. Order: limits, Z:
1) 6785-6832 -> 6824.08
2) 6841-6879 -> 6861.89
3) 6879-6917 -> 6887.22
